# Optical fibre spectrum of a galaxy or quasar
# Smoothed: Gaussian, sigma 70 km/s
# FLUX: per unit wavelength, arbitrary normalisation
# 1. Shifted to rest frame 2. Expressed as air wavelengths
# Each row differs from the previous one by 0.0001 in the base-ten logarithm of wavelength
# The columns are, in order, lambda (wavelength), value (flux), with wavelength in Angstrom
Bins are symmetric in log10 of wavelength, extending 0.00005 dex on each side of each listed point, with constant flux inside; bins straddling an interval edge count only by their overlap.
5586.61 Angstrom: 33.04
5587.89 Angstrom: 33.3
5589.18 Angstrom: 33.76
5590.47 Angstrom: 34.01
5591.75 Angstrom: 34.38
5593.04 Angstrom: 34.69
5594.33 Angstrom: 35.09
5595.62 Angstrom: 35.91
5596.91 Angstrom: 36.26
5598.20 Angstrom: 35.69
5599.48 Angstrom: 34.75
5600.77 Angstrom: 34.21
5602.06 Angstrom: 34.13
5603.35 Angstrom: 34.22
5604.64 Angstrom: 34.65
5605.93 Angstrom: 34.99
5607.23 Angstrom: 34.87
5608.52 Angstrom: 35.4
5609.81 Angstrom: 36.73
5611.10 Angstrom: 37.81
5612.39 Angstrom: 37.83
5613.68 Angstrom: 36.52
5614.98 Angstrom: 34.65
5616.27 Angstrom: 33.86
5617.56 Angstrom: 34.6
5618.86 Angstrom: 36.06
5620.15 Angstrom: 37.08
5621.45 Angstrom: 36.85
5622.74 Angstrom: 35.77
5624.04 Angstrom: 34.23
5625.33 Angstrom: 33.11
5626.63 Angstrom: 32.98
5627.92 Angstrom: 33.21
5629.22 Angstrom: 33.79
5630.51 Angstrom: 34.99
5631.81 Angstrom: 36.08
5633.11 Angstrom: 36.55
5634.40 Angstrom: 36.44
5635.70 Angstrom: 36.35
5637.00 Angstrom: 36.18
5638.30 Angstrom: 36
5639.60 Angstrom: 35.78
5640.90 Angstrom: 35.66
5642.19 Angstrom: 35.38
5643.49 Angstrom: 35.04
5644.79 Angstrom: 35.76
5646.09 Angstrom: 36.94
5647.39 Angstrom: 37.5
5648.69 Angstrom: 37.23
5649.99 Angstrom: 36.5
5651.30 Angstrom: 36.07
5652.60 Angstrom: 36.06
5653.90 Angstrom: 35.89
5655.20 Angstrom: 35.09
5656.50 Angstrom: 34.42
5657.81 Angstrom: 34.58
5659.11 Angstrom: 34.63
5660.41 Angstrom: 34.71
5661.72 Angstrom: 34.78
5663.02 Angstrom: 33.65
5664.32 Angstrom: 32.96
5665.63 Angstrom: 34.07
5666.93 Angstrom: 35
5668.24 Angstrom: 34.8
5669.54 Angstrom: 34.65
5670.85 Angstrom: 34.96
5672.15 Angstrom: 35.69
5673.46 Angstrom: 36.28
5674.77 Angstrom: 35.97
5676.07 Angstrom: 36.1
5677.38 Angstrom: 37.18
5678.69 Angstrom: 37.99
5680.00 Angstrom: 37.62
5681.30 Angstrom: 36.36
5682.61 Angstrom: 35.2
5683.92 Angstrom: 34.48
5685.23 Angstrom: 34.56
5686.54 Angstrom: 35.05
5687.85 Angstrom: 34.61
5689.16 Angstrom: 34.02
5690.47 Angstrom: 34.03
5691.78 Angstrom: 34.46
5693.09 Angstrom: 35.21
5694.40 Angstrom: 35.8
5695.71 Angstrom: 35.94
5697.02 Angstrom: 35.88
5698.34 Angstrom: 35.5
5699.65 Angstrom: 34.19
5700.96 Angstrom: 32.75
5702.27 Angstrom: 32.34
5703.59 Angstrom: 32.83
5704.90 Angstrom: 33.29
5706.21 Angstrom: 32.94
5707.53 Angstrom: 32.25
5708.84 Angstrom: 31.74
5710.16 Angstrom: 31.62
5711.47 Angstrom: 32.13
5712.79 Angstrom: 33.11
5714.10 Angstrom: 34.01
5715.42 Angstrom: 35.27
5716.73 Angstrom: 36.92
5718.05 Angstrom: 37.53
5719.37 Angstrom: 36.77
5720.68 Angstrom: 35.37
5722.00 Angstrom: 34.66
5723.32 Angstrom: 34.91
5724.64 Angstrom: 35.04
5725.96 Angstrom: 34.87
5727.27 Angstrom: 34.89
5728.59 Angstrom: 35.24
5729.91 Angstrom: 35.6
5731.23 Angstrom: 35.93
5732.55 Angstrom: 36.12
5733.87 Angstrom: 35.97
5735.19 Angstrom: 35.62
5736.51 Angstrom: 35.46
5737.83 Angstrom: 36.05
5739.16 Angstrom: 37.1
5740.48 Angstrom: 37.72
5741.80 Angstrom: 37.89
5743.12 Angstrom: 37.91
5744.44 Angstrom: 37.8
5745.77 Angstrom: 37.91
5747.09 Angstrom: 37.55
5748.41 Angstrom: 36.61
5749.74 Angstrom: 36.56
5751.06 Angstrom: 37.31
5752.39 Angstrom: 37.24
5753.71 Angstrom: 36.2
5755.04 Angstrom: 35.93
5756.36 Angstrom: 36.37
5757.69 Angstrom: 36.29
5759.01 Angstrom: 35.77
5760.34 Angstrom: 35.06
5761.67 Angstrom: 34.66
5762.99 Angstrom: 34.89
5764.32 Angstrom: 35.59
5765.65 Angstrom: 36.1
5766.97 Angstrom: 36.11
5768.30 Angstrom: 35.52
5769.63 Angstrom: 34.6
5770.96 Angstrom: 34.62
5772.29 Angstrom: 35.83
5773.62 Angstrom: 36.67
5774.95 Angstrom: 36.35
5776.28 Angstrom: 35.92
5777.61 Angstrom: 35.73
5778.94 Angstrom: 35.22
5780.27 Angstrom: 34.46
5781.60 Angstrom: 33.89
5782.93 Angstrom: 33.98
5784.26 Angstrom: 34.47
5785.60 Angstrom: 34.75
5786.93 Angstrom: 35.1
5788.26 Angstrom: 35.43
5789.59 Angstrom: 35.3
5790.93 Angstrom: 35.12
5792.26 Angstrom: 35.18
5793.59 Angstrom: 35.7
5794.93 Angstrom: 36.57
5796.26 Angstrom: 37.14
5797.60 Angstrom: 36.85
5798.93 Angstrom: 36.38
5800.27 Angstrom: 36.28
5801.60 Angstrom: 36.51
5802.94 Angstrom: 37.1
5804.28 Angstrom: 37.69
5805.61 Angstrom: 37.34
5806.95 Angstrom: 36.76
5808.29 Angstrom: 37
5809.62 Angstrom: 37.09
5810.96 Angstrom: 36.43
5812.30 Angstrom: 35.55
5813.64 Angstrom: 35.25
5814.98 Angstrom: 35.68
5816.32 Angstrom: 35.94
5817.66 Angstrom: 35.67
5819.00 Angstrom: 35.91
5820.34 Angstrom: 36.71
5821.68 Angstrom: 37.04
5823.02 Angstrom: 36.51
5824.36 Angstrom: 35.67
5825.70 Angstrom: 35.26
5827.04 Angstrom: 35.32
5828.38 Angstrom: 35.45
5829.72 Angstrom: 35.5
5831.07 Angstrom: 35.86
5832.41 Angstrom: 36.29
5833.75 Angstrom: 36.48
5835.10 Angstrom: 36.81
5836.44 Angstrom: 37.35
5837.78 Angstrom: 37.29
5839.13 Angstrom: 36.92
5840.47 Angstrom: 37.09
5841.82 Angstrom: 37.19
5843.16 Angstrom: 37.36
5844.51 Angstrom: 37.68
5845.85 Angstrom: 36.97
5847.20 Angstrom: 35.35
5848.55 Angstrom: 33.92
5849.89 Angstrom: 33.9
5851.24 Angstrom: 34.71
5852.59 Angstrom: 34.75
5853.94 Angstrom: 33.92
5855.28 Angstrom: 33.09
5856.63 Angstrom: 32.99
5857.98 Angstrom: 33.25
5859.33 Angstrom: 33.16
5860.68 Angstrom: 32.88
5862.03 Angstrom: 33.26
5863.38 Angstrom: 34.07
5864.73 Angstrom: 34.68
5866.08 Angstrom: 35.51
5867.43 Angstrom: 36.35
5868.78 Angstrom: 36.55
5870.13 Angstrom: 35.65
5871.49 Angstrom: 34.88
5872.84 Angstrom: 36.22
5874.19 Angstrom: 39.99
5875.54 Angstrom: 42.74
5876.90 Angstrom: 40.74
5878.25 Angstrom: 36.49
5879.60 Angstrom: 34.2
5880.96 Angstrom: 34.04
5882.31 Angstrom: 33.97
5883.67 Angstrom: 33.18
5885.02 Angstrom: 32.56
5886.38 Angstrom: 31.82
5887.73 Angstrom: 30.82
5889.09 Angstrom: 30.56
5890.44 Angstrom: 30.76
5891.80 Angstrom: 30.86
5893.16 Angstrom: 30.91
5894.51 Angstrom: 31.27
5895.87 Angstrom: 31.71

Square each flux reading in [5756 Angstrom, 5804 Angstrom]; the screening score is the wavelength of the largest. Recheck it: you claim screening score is 5796.26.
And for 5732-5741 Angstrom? 5740.48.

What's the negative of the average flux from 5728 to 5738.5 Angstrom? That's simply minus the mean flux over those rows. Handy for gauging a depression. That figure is -35.7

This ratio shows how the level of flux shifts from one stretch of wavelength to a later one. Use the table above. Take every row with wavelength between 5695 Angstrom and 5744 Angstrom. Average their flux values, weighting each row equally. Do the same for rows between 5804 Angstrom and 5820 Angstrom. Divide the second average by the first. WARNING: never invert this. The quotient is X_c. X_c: 1.04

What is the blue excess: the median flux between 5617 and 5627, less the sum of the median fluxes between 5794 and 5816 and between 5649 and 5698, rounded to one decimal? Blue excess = -36.5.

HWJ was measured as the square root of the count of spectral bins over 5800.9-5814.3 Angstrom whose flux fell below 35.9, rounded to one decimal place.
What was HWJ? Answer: 1.4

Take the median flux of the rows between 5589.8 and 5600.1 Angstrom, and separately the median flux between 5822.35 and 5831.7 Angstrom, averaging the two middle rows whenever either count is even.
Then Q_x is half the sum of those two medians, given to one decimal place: 35.2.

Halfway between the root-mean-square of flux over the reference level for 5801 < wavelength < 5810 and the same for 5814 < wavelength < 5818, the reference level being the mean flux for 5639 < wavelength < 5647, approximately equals 1.02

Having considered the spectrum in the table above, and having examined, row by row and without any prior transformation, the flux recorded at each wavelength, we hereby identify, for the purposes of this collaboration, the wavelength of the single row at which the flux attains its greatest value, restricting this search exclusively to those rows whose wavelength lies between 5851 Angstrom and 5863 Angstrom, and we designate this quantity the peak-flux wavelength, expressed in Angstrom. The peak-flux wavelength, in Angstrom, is 5852.59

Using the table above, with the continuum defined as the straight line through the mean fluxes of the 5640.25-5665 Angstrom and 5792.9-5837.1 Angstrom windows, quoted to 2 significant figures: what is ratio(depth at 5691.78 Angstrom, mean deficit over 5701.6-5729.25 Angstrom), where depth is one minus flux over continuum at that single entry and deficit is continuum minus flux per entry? 0.021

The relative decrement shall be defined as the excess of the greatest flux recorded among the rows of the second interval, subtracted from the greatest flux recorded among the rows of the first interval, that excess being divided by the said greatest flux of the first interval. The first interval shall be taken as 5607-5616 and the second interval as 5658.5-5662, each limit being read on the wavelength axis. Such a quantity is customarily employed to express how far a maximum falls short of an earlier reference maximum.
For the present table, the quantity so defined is 0.08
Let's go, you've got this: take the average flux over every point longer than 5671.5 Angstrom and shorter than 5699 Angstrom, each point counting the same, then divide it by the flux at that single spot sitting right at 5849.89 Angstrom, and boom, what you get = 1.05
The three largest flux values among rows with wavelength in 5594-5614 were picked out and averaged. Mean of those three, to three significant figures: 37.5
